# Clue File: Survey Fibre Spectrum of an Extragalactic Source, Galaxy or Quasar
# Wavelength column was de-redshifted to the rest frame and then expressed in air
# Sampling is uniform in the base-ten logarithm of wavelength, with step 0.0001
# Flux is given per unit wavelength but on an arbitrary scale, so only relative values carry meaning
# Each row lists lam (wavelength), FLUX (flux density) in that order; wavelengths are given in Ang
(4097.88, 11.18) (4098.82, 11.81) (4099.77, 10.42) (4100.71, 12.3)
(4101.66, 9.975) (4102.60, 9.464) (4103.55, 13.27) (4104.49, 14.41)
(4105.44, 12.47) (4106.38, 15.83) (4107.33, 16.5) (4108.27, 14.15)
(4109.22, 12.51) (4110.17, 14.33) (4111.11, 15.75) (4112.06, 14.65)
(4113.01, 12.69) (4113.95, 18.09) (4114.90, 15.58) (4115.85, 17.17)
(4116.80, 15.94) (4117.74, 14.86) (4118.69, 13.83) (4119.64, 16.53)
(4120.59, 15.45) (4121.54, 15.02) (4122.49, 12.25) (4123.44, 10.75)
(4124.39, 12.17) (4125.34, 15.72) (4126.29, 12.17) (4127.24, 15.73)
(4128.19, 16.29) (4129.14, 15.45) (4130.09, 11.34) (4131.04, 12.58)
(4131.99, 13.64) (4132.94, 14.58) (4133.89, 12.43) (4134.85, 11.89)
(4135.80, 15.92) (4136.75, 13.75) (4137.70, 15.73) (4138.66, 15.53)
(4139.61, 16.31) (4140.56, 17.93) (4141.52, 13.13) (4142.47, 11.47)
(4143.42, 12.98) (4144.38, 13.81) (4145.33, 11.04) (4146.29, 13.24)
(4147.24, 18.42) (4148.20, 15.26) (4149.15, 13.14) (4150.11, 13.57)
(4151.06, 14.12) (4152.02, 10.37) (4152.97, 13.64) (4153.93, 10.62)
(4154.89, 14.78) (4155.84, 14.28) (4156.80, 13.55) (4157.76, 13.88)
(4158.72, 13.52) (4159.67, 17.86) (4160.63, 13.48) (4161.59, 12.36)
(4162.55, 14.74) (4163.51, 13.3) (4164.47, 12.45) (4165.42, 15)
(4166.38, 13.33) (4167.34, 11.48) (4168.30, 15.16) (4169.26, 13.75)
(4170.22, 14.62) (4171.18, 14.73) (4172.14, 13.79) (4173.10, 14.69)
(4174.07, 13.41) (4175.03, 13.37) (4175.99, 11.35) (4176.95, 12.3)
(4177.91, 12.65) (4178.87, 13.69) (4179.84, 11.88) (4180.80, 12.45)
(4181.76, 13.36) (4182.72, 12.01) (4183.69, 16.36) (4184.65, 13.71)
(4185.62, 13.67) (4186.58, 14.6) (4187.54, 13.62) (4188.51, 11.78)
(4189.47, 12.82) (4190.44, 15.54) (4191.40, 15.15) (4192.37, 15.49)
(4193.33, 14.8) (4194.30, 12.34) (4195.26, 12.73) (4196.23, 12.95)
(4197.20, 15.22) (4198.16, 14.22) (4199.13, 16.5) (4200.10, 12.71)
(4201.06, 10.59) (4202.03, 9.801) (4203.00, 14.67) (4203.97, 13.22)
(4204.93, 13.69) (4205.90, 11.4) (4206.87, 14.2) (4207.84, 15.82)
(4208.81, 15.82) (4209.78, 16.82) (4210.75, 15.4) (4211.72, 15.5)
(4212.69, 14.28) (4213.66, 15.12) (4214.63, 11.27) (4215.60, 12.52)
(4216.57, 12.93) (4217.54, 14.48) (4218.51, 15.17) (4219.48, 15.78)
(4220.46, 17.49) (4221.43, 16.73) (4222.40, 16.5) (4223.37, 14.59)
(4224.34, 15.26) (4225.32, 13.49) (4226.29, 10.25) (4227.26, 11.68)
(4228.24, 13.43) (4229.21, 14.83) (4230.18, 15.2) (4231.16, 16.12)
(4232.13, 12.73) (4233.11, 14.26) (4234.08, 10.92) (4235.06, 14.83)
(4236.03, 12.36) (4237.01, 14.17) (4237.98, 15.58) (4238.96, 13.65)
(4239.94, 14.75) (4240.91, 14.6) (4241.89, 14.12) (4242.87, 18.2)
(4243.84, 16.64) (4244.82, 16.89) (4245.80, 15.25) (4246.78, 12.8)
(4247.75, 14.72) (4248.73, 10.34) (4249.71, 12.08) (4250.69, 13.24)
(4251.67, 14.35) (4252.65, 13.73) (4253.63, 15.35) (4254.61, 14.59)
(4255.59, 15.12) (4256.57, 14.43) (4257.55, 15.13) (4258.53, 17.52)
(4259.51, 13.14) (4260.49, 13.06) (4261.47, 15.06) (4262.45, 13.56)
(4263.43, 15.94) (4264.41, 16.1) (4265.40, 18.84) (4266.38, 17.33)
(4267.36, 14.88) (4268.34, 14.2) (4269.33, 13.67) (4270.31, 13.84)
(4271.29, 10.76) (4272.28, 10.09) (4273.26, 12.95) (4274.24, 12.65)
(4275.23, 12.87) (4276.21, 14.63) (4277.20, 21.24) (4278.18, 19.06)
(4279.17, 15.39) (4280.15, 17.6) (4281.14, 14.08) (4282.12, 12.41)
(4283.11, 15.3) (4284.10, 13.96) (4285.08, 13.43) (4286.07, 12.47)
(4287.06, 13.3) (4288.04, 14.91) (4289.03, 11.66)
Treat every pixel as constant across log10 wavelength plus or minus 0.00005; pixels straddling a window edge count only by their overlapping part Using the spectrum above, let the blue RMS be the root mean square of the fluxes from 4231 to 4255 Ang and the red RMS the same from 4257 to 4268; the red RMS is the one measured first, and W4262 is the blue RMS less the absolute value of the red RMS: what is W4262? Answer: -1.2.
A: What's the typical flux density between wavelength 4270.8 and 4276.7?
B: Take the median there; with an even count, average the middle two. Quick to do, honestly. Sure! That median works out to 12.8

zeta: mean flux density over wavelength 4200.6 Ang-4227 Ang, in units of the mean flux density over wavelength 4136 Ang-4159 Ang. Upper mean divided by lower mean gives 1.02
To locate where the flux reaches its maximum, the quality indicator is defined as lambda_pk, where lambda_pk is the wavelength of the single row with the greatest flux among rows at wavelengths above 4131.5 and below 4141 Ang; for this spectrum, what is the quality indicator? 4140.56 Ang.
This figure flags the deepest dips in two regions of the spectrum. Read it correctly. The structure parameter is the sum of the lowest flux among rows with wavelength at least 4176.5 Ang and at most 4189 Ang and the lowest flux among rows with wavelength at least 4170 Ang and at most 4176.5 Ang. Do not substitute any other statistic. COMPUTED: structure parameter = 23.1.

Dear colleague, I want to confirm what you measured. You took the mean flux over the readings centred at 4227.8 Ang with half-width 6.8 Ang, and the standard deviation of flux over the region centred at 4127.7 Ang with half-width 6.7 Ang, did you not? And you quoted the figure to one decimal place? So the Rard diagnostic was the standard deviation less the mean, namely -12.2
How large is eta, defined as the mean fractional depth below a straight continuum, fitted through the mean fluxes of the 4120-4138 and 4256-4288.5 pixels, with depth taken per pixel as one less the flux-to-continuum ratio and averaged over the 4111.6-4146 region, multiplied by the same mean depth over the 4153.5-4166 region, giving -0.0004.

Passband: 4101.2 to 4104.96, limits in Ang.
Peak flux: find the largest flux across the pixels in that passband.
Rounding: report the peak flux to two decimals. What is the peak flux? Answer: 14.41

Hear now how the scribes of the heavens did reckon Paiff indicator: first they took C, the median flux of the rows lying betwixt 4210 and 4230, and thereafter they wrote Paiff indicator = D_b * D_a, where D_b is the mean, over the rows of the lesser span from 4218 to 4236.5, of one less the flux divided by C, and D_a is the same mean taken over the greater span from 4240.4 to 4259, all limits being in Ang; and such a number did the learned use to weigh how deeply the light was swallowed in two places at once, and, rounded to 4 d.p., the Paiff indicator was 0.0000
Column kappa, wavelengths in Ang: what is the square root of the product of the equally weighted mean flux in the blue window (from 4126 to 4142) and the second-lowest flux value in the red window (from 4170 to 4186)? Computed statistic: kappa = 13.1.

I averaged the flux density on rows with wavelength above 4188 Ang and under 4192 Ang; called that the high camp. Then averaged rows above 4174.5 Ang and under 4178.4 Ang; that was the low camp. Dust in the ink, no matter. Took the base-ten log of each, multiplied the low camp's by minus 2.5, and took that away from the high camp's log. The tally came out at 3.88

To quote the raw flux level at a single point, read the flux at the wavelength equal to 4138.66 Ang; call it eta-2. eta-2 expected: 15.53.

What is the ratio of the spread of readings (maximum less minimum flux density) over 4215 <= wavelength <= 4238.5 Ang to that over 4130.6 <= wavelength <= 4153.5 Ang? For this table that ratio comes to 0.9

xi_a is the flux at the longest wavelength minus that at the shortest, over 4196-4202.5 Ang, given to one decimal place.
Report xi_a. -3.1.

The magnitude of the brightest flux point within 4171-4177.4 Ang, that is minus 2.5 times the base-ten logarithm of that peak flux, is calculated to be -2.92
